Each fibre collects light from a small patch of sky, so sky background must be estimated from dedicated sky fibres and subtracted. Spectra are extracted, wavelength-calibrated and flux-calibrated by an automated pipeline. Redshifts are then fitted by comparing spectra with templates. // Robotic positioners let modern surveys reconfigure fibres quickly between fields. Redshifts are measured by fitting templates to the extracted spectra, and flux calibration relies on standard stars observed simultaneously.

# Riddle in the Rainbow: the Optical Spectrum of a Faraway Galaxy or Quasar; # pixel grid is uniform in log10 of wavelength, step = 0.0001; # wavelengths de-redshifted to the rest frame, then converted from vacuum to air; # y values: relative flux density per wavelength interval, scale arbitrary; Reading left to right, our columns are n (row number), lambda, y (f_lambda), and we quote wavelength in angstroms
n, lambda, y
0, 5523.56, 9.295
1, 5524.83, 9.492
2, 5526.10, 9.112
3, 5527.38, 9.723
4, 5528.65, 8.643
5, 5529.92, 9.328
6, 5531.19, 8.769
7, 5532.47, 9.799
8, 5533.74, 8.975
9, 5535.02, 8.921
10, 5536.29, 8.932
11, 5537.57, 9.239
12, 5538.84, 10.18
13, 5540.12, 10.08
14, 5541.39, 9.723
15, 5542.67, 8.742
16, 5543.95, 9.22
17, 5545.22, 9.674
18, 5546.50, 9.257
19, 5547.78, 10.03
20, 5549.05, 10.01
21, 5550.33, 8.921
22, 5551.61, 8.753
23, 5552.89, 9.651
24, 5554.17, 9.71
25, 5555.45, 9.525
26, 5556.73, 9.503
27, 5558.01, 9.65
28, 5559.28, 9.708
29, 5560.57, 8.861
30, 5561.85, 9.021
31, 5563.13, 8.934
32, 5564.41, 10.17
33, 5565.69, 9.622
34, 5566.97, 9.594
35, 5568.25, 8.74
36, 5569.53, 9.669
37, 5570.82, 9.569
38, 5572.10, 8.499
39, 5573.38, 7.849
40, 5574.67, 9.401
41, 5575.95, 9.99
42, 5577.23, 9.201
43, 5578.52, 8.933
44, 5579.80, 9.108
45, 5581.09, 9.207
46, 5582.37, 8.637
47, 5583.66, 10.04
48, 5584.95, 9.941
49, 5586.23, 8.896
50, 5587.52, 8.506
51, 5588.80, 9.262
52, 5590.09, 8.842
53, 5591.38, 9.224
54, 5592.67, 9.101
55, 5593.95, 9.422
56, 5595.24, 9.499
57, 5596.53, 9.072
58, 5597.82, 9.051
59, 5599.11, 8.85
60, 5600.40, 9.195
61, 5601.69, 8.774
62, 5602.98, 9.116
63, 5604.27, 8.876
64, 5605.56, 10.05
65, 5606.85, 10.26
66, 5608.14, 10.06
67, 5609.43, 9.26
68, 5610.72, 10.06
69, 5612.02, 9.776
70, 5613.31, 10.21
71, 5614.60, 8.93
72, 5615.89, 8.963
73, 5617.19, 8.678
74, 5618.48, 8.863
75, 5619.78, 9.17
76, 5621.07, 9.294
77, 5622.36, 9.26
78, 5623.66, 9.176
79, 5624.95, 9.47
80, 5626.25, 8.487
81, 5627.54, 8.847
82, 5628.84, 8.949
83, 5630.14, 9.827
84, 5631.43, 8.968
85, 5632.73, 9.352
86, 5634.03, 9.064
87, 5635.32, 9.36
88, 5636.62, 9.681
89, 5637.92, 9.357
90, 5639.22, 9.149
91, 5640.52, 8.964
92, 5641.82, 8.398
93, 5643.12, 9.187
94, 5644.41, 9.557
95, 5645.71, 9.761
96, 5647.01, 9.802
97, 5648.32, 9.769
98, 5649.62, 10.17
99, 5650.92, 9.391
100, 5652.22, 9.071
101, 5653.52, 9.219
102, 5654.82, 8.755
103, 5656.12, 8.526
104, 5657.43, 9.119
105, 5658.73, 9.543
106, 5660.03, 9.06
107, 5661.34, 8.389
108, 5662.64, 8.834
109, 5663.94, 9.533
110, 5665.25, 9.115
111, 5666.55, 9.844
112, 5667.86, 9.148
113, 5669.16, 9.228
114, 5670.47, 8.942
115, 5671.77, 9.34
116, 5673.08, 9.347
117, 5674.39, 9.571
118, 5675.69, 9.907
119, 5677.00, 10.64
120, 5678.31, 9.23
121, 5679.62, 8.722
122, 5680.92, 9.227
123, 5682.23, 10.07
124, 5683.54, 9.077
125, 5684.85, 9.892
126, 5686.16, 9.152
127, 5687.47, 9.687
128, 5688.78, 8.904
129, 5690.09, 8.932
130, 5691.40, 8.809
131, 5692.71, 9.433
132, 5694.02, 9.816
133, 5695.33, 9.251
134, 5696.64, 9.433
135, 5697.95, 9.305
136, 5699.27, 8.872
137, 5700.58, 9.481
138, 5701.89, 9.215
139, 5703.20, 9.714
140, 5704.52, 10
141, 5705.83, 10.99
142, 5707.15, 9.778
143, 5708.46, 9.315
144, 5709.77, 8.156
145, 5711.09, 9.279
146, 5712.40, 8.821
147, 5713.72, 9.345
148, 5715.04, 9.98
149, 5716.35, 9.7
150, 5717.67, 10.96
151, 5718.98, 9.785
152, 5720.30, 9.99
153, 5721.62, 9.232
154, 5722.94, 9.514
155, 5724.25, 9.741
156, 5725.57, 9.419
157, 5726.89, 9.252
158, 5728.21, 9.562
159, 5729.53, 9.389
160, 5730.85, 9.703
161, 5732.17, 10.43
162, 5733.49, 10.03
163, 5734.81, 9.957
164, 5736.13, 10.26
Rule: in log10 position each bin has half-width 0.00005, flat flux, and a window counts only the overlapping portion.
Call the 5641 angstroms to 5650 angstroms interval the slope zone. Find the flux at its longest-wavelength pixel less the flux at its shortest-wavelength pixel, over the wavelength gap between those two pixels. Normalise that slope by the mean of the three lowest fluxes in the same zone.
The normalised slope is 0.025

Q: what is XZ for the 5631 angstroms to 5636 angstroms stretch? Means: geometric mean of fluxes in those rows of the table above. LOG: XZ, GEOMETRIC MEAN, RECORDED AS 9.2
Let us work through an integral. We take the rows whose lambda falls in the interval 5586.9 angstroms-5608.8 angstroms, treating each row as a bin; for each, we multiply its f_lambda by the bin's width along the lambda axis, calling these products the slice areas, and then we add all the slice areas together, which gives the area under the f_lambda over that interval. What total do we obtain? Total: 203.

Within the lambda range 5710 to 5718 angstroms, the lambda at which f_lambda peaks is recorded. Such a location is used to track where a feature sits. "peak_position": 5717.67 angstroms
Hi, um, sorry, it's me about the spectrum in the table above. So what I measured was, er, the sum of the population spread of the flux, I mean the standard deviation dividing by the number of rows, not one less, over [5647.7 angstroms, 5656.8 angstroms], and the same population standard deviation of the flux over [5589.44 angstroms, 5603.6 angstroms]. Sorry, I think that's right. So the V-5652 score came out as 0.74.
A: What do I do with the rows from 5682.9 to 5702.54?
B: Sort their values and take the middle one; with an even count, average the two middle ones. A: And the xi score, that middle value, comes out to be 9.251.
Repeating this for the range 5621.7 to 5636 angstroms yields 9.176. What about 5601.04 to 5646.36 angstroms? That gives 9.187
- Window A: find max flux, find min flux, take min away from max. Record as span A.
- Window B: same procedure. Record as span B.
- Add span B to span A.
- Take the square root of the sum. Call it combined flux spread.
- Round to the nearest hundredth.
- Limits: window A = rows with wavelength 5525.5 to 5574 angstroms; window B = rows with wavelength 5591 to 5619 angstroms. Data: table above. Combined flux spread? 1.98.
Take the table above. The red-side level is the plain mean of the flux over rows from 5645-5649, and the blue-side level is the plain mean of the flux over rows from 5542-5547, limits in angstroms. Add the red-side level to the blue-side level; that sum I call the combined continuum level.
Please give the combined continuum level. 19.0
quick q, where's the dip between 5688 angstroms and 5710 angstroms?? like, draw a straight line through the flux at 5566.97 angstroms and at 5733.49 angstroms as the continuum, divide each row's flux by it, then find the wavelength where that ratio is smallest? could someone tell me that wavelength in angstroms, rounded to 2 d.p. 5709.77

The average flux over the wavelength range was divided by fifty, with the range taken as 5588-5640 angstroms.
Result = 0.185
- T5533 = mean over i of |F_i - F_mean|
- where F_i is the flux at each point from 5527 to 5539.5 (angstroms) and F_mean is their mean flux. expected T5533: 0.41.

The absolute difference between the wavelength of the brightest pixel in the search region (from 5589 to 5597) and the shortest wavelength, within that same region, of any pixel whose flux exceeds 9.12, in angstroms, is 3.9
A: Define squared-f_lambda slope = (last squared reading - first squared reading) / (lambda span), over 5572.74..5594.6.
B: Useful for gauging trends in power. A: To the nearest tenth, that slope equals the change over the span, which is 1.3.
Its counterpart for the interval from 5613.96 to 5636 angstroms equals 0.4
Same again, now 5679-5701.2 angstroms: 0.7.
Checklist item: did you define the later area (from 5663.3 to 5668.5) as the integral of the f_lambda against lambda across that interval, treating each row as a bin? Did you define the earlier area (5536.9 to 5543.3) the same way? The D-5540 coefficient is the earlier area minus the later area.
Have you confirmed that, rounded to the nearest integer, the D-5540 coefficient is 12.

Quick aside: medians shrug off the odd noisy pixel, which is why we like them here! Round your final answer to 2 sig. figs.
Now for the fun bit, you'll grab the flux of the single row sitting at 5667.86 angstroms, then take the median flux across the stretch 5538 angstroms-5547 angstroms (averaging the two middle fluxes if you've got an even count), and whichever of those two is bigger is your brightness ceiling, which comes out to 9.7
